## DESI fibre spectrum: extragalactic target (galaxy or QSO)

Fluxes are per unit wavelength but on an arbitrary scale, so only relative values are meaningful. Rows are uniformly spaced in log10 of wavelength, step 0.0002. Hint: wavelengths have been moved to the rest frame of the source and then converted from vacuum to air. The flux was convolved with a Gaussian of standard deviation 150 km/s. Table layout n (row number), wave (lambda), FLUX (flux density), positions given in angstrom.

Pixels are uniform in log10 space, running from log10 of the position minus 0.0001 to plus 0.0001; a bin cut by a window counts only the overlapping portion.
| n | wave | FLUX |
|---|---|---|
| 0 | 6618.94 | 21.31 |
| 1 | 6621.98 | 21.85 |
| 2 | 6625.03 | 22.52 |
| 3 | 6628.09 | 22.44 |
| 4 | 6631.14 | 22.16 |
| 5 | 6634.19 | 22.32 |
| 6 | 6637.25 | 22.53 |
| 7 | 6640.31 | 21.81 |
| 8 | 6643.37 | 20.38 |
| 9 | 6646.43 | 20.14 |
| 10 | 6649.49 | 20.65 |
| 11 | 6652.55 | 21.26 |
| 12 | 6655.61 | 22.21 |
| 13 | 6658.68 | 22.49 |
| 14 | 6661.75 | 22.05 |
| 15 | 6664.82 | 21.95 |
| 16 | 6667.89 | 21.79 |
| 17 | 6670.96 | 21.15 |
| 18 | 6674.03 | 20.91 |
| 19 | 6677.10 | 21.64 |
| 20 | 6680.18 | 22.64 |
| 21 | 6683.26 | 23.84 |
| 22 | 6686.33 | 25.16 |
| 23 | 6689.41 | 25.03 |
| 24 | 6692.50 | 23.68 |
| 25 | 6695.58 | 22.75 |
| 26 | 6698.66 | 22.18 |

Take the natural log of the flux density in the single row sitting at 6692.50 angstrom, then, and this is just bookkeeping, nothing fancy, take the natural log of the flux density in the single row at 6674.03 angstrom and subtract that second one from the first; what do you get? 0.124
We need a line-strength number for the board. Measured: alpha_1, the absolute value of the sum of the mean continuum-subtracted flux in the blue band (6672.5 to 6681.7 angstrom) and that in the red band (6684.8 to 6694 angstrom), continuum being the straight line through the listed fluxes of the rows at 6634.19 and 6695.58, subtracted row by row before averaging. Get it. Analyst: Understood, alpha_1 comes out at 1.03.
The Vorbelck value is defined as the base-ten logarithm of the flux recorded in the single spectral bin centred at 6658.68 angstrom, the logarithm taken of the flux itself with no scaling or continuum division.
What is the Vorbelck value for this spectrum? 1.35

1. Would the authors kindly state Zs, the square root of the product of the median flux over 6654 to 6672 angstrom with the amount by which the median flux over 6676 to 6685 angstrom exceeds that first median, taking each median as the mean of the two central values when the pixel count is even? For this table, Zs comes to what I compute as 4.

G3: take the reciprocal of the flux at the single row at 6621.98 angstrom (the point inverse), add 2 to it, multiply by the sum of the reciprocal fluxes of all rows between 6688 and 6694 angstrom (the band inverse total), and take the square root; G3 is 0.4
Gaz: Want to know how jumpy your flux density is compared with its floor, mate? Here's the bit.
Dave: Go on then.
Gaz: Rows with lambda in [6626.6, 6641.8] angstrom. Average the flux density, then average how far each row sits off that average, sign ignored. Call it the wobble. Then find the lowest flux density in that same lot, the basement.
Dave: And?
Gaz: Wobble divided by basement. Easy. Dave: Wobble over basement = 0.010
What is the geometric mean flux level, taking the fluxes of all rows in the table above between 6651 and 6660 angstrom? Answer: 21.98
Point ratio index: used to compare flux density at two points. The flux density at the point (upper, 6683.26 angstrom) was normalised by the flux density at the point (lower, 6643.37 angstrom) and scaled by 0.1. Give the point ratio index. 0.117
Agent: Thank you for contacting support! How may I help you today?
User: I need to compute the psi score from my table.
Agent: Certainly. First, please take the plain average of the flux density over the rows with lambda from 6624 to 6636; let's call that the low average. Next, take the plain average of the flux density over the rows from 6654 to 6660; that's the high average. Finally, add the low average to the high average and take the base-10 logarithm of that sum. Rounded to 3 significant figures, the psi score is 1.65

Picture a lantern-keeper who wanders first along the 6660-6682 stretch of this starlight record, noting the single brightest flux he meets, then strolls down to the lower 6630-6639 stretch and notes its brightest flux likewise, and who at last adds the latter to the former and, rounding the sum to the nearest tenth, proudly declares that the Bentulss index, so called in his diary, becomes 45.2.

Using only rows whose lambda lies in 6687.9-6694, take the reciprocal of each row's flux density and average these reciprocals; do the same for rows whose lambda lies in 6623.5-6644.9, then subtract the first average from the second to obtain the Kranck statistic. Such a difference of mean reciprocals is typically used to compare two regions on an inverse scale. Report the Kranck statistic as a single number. 0.0044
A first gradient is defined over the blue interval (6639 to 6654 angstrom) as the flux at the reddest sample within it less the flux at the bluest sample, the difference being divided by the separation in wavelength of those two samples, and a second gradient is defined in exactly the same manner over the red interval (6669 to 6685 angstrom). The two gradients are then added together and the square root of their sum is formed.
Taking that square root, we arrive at 0.42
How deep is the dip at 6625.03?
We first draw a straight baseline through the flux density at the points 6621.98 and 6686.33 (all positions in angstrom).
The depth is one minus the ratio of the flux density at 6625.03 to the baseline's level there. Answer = -0.02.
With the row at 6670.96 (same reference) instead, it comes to 0.13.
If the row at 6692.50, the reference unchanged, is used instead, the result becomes 0.07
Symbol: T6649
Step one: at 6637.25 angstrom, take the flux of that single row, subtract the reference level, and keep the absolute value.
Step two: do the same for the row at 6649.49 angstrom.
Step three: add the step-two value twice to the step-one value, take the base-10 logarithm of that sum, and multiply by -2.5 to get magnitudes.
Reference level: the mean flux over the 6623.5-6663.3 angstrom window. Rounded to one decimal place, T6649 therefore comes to -1.2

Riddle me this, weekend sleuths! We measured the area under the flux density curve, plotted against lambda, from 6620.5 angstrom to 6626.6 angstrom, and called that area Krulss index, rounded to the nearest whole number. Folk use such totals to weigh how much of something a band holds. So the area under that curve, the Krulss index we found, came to 135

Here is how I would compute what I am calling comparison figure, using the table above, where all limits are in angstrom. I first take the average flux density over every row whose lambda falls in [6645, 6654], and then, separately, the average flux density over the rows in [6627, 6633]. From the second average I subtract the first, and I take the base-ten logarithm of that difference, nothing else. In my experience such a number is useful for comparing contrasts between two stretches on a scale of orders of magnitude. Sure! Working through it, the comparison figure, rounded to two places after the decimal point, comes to 0.21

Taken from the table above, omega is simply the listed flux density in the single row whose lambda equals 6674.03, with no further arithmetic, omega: 20.91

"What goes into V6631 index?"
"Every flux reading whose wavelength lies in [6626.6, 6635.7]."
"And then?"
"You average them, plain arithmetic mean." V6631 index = 22.3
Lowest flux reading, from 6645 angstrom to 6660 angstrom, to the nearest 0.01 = 20.14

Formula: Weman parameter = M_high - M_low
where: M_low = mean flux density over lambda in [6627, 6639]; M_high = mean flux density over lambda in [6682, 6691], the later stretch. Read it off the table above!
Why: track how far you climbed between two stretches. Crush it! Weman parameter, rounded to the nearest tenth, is 2.3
